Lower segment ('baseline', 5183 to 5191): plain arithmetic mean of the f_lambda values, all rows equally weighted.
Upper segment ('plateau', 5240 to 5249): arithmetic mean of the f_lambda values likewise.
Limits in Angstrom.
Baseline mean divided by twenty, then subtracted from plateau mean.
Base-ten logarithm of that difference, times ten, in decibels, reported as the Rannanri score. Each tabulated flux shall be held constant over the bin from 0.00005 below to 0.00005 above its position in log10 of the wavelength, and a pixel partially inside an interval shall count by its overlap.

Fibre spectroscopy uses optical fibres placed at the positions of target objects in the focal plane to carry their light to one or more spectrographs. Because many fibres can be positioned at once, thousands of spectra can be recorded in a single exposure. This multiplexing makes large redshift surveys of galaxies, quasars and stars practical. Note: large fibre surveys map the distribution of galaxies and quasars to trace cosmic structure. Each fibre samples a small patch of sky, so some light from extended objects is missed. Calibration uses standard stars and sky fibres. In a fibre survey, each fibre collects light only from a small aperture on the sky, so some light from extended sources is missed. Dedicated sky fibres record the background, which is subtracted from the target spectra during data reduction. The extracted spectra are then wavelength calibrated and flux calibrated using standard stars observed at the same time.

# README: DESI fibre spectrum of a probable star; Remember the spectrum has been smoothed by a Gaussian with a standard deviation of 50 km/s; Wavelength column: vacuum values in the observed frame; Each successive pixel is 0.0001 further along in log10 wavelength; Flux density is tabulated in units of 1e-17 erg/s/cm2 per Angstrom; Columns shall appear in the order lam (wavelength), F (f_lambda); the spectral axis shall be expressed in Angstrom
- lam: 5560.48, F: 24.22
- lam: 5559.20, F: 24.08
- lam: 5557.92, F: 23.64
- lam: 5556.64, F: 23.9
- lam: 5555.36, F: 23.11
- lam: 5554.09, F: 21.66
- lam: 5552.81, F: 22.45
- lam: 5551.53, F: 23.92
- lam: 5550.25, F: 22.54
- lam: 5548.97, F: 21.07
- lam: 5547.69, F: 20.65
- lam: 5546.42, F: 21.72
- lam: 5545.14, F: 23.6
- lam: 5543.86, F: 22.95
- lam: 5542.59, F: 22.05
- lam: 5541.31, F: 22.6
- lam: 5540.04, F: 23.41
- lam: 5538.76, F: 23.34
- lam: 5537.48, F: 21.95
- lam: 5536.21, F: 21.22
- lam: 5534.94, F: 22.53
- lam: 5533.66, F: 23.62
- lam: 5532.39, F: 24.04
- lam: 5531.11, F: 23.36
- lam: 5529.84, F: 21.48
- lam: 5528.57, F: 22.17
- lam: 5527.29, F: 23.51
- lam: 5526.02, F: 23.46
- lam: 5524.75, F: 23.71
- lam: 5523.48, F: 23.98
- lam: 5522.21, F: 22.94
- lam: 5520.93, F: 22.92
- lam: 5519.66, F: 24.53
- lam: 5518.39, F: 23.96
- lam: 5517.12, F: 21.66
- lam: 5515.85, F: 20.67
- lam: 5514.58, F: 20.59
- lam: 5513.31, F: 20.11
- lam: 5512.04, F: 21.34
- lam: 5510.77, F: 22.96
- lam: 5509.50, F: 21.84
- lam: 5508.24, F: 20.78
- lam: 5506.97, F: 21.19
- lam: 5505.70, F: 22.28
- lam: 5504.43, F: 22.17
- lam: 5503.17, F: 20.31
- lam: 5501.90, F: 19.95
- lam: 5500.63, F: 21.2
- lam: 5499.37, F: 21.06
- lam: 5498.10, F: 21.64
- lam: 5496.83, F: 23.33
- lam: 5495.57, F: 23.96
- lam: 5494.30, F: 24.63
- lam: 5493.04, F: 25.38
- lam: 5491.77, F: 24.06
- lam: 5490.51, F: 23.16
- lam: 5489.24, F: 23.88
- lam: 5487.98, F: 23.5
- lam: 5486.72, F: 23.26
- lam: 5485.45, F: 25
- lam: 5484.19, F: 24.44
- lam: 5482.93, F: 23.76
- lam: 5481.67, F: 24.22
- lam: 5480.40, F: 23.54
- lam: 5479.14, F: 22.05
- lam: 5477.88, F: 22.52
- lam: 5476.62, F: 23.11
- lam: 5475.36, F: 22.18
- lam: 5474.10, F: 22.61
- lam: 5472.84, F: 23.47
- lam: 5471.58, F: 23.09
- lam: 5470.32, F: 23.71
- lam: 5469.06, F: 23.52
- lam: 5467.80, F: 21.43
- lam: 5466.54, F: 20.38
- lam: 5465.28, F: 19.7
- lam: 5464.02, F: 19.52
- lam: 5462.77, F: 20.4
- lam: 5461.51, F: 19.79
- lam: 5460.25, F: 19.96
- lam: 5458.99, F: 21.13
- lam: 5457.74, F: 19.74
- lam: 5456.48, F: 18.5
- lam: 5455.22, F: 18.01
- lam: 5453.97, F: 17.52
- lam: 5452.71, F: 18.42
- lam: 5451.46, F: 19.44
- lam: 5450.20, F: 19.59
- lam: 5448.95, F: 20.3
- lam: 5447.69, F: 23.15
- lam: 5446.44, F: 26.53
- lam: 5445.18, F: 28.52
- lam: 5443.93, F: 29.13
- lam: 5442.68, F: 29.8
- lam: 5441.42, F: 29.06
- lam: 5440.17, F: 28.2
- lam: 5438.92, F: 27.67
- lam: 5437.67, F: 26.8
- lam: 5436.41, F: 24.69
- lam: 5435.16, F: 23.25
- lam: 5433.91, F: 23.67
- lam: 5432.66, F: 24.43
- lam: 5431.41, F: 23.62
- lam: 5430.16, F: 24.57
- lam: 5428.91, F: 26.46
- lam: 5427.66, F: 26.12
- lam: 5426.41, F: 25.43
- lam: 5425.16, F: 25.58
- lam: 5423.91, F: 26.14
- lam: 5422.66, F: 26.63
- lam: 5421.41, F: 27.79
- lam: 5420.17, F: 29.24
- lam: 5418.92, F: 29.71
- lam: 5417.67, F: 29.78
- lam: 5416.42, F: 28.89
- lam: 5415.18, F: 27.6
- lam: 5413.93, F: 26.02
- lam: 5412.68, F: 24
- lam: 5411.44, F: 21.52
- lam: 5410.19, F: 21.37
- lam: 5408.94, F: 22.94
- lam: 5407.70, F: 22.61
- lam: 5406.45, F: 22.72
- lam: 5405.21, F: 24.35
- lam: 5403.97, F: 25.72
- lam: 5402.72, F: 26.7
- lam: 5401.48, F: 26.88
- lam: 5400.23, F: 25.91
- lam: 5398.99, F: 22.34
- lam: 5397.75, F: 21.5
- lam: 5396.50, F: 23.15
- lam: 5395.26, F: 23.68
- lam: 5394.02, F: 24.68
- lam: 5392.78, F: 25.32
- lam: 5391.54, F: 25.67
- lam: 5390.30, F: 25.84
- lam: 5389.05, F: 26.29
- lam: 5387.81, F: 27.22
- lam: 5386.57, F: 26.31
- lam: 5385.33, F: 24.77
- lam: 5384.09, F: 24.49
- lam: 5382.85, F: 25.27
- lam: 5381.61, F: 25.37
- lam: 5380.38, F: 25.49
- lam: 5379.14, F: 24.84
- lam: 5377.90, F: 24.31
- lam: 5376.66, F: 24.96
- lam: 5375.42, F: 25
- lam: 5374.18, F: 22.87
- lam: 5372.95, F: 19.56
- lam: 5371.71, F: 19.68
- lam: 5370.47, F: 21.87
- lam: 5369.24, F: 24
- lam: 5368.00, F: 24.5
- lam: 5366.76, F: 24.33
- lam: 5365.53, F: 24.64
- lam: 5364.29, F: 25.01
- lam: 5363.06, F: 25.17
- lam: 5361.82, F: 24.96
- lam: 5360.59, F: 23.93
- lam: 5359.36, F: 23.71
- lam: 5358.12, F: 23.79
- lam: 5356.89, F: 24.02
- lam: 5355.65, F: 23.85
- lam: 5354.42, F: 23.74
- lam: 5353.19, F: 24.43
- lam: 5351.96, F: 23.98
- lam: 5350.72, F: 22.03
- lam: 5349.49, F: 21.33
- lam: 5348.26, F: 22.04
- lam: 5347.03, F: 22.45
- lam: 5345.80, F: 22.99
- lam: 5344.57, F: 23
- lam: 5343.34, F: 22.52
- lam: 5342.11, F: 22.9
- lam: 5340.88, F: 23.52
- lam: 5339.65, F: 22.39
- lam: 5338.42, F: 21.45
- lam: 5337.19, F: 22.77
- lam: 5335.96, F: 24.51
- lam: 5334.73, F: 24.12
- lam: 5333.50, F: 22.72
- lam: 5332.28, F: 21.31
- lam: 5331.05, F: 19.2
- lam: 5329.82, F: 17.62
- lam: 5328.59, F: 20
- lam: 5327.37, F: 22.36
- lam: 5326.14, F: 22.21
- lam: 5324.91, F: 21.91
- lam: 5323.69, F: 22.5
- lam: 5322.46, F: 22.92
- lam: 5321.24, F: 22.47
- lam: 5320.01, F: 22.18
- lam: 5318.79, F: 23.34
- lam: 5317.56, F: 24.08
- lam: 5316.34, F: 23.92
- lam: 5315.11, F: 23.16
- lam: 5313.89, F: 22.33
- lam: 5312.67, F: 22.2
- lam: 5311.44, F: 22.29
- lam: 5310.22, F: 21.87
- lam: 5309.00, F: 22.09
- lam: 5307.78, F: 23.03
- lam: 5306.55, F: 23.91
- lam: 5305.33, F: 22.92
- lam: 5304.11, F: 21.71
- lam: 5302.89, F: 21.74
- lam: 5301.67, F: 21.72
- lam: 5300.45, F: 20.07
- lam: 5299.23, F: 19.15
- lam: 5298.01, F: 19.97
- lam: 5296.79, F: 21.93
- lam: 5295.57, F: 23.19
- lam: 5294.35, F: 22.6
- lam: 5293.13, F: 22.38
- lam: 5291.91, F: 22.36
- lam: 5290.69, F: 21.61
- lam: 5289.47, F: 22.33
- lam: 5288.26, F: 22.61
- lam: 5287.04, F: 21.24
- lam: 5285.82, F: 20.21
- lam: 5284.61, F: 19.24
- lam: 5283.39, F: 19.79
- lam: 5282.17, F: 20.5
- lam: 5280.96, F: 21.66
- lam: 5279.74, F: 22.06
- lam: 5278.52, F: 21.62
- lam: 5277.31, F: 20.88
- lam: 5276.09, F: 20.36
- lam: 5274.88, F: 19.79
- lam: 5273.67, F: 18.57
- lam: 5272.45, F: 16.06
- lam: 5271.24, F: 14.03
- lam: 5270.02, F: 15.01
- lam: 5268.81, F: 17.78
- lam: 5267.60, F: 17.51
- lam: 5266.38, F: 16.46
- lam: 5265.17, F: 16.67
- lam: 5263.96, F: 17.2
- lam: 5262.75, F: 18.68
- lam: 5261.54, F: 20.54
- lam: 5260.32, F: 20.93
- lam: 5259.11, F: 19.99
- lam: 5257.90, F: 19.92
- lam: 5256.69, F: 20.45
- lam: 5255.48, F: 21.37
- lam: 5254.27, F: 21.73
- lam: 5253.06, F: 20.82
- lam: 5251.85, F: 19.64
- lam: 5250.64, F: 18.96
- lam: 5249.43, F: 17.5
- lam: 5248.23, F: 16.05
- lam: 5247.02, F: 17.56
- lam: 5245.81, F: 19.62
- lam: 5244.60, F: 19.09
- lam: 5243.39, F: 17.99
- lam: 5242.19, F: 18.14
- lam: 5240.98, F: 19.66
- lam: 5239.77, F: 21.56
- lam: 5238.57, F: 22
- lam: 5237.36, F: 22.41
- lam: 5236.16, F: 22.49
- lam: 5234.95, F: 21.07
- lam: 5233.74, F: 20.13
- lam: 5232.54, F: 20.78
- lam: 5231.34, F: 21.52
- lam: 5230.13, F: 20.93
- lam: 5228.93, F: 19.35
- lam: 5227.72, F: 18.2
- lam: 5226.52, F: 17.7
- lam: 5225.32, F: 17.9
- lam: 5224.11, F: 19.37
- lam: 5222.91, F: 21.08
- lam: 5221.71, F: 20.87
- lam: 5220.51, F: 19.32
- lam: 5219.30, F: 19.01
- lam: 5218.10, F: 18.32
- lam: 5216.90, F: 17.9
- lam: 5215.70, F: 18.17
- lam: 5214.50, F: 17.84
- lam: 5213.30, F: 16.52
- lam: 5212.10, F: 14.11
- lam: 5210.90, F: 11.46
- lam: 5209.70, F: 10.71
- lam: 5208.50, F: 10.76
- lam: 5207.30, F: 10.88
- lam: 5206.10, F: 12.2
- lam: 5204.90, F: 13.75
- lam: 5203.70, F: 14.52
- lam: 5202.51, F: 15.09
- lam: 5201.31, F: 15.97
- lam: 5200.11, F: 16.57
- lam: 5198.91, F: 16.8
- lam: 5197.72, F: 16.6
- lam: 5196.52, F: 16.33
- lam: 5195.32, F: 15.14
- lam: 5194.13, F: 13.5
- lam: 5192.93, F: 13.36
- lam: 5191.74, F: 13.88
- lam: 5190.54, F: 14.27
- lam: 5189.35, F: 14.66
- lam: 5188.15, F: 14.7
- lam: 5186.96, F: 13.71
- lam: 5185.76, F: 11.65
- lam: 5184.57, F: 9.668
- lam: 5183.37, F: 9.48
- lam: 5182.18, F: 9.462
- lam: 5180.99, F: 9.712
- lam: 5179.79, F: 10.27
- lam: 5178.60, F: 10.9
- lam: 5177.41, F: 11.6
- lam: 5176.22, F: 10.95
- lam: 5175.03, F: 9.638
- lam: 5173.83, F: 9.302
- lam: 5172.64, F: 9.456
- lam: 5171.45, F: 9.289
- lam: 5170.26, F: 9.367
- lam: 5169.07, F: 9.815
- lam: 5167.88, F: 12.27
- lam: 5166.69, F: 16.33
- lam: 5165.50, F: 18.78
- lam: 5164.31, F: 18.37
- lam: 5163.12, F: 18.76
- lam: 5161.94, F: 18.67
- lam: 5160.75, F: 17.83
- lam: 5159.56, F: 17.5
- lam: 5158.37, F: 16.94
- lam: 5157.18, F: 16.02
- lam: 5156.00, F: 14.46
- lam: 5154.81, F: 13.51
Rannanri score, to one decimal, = 12.5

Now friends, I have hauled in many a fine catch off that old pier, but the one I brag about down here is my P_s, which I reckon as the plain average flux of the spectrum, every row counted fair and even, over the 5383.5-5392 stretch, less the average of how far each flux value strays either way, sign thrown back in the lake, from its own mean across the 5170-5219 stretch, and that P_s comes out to 23.2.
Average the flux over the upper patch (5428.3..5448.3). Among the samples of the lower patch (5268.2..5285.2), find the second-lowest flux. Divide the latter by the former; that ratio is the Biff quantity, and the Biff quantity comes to 0.57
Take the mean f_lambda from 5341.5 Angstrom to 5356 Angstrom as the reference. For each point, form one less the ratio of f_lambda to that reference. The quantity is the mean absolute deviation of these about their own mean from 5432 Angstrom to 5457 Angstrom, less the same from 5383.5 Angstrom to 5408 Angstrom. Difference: 0.10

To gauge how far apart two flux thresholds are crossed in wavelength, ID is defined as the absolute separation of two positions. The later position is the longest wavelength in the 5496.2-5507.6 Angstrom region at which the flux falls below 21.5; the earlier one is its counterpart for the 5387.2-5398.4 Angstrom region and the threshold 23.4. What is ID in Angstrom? 109.2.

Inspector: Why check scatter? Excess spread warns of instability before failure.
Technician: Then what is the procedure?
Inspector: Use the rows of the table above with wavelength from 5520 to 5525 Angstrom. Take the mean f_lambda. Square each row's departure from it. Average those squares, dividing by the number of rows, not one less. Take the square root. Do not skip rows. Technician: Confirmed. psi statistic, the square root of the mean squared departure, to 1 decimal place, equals 0.5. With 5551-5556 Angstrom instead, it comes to 0.8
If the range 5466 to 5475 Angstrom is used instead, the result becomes 1.2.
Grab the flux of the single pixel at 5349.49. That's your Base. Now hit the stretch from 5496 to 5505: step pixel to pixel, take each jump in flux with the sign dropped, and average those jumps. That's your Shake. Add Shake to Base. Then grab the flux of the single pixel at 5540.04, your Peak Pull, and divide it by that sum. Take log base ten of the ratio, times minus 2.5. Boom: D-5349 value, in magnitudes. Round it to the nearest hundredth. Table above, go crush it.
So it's -0.05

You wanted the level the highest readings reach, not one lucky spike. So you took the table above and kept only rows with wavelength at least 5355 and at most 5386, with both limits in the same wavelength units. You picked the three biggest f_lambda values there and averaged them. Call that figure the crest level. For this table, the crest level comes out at 25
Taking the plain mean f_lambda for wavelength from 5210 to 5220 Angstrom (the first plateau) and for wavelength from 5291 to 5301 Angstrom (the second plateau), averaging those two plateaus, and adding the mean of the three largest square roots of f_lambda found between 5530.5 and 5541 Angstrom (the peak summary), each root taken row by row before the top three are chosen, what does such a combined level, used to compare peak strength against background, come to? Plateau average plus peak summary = 23.9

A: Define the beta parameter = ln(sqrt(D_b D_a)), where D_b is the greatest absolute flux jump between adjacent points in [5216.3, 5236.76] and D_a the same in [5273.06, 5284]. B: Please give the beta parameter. 0.37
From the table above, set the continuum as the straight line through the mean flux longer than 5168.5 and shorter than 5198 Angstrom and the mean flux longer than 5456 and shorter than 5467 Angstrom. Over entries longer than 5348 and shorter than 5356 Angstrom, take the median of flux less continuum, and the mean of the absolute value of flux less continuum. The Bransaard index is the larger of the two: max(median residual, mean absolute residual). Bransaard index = 6.9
